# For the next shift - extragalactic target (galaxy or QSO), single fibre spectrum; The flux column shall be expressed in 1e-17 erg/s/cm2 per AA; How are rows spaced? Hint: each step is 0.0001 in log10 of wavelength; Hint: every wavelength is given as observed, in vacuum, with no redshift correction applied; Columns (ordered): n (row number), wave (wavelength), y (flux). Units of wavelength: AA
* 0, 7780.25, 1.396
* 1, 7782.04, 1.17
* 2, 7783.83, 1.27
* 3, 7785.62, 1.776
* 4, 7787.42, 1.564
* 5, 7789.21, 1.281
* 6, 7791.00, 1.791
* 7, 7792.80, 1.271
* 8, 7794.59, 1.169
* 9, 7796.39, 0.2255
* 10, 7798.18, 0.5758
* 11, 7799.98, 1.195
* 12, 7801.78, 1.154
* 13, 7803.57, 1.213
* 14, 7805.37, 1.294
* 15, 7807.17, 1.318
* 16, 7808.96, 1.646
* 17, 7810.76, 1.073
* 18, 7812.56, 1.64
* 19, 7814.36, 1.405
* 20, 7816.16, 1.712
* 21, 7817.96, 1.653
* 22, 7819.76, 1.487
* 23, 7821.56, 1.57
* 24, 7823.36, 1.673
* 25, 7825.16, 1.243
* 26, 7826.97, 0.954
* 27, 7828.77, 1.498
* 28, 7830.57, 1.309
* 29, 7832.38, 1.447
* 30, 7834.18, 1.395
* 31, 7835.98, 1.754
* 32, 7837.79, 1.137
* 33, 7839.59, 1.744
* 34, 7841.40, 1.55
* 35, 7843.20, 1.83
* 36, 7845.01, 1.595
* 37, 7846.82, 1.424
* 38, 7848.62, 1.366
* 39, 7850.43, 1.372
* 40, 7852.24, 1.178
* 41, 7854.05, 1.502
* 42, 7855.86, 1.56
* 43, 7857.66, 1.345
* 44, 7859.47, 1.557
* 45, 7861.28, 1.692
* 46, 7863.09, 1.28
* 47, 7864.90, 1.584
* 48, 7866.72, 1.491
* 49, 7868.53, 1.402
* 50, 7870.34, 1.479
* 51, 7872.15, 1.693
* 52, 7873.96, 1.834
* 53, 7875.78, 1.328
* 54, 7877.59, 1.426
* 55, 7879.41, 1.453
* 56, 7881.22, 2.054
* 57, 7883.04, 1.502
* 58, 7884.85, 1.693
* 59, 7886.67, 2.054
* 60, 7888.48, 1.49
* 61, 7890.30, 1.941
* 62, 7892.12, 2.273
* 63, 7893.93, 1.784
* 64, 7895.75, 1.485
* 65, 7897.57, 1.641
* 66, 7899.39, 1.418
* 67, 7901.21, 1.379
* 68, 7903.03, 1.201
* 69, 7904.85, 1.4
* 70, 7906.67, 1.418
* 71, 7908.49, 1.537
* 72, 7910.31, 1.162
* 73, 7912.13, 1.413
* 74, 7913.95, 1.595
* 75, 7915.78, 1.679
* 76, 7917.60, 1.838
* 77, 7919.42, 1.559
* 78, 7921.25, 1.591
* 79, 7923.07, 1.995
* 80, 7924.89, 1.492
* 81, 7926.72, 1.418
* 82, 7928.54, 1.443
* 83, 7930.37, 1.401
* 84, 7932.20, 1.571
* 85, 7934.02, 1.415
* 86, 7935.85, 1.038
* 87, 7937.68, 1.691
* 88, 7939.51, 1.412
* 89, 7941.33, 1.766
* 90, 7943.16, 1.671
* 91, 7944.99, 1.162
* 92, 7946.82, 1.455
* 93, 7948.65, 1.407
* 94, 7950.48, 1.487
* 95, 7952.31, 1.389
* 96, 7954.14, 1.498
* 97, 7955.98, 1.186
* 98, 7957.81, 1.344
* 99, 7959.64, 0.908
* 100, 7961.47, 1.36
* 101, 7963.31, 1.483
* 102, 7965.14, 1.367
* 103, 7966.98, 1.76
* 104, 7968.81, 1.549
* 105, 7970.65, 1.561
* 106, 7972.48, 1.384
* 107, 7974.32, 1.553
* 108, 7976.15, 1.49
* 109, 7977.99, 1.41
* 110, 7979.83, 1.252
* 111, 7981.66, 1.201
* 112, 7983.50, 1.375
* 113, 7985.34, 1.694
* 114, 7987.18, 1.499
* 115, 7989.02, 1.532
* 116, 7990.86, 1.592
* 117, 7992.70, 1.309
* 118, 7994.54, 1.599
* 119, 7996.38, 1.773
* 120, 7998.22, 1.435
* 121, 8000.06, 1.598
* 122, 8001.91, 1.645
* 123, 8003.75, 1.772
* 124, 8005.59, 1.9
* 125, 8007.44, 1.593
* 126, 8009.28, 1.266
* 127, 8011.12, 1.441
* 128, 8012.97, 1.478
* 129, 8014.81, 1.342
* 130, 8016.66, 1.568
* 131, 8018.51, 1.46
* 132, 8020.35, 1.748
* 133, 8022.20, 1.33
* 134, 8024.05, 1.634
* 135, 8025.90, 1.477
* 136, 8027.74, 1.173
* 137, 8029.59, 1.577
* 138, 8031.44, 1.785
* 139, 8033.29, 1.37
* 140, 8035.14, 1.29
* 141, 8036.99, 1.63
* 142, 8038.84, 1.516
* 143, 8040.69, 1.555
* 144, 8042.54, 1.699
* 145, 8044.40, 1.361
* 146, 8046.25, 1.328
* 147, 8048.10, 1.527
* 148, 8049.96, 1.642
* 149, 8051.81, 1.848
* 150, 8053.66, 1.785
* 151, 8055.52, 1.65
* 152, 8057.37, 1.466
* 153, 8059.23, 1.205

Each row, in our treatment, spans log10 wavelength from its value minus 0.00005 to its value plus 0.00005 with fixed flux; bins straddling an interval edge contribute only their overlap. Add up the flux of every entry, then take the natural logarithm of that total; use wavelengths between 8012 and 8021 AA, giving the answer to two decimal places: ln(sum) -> 2.03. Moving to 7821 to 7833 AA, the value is 2.27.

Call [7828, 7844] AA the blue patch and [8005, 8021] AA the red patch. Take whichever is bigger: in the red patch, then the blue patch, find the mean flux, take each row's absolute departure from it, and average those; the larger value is 0.18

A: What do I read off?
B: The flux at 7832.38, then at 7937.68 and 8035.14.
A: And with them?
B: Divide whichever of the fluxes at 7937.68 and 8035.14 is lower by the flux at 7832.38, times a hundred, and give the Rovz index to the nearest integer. 89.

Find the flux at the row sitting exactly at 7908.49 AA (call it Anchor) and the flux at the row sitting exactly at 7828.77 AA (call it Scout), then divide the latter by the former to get 0.97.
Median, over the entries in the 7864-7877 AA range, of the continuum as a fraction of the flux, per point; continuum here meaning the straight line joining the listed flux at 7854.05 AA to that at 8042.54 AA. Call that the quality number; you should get 1.02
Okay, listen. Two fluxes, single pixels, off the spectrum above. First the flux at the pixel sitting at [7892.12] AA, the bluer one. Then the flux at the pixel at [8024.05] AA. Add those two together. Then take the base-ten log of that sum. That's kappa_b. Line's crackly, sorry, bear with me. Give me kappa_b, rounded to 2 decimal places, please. 0.59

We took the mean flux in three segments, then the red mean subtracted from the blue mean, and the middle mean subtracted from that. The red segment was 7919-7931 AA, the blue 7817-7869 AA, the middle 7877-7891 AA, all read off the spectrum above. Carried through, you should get -1.79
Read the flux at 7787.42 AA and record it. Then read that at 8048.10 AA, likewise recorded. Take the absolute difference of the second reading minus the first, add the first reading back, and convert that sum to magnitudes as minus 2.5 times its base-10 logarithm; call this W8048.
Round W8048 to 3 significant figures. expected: -0.511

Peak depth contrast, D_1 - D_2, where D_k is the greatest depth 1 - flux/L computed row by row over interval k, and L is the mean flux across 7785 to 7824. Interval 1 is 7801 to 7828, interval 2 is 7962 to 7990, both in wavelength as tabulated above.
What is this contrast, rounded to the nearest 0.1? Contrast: 0.2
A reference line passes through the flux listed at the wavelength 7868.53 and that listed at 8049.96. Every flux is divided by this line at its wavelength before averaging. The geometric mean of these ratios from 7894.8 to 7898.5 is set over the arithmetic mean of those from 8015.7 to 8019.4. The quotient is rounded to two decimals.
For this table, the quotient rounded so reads 1.15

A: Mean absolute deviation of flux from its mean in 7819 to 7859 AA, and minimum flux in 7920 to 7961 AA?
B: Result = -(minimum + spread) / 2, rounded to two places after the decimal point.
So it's -0.54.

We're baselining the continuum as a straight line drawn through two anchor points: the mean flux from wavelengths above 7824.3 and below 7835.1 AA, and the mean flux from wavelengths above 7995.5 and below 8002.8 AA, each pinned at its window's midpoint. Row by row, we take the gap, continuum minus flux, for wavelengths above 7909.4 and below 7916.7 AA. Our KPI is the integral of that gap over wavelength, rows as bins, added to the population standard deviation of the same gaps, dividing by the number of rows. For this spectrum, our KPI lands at 0.2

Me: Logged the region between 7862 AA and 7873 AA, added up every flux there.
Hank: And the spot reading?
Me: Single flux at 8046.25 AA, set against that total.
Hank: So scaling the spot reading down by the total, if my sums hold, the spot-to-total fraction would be 0.15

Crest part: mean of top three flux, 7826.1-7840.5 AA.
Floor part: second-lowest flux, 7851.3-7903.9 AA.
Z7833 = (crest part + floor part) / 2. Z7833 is 1.43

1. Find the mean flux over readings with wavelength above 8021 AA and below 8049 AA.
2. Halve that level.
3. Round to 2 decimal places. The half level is 0.74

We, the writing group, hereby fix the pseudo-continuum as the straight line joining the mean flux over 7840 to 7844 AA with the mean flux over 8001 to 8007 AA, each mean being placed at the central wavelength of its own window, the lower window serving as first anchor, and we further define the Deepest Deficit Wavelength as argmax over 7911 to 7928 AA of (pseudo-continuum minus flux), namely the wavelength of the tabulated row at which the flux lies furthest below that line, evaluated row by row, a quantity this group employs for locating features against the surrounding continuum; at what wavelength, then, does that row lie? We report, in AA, 7926.72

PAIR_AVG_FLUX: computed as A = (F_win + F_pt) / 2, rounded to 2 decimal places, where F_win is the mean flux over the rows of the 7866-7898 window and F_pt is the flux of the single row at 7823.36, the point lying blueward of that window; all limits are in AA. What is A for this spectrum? 1.67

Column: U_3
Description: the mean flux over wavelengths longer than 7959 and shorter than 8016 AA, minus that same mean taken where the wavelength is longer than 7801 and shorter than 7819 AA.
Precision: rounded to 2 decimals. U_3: 0.08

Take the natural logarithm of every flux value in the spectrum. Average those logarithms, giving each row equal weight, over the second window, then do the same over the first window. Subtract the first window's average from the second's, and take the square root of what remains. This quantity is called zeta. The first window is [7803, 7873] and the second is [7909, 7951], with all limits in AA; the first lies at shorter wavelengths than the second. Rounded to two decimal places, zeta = 0.17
